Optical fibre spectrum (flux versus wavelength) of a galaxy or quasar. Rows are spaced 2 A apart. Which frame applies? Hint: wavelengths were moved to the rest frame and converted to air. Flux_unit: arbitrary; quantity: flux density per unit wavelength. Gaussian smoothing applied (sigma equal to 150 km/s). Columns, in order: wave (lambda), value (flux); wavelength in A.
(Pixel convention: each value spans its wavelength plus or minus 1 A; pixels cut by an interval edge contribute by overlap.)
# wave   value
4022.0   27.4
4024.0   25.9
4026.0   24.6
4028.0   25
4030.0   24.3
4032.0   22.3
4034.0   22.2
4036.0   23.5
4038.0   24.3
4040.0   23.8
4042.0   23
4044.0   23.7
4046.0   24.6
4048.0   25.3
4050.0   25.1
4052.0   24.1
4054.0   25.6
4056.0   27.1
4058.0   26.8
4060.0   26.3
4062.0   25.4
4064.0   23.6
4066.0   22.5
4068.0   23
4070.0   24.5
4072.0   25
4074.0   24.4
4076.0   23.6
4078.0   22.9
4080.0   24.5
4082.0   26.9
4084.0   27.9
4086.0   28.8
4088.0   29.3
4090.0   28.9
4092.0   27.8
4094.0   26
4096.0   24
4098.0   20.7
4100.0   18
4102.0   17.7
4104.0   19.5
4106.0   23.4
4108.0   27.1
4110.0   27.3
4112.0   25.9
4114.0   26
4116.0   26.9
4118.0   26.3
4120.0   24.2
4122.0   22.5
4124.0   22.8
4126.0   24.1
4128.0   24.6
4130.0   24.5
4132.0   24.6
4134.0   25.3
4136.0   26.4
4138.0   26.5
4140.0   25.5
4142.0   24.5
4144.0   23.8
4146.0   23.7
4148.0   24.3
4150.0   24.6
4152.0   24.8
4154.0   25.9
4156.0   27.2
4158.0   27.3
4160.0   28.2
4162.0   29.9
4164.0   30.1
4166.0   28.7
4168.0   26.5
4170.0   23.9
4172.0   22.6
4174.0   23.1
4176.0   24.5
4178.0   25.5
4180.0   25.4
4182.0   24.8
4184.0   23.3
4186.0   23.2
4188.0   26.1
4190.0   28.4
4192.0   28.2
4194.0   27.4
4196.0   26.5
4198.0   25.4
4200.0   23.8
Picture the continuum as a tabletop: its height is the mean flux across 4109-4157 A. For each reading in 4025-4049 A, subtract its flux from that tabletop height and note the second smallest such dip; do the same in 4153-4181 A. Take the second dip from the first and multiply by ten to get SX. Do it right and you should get 49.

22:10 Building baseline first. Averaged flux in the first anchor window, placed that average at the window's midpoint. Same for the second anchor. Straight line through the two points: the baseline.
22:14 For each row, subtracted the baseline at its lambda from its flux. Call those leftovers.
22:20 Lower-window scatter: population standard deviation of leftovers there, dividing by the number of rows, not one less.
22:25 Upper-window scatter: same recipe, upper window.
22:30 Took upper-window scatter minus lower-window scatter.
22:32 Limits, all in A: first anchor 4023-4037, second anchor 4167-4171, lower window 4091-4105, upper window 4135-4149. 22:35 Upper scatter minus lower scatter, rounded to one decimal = -2.6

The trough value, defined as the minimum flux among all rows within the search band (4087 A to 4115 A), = 17.7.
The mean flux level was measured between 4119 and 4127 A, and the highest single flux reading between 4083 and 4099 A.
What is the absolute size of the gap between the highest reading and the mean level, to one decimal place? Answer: 5.9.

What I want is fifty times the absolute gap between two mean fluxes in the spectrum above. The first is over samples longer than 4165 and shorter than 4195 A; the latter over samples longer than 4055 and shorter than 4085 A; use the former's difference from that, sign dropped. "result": 24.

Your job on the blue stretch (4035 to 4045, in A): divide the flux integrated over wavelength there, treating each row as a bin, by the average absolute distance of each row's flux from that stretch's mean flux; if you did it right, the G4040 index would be 721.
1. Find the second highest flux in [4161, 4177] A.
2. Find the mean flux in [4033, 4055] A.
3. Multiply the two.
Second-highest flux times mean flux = 721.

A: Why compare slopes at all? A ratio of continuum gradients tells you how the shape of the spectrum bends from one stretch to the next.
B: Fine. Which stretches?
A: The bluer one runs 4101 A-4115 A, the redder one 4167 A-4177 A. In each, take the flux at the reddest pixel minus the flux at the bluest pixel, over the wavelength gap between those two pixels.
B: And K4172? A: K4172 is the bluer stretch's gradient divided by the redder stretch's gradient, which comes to -2.8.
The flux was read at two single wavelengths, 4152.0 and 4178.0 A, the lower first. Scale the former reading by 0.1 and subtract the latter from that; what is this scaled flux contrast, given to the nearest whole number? -23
